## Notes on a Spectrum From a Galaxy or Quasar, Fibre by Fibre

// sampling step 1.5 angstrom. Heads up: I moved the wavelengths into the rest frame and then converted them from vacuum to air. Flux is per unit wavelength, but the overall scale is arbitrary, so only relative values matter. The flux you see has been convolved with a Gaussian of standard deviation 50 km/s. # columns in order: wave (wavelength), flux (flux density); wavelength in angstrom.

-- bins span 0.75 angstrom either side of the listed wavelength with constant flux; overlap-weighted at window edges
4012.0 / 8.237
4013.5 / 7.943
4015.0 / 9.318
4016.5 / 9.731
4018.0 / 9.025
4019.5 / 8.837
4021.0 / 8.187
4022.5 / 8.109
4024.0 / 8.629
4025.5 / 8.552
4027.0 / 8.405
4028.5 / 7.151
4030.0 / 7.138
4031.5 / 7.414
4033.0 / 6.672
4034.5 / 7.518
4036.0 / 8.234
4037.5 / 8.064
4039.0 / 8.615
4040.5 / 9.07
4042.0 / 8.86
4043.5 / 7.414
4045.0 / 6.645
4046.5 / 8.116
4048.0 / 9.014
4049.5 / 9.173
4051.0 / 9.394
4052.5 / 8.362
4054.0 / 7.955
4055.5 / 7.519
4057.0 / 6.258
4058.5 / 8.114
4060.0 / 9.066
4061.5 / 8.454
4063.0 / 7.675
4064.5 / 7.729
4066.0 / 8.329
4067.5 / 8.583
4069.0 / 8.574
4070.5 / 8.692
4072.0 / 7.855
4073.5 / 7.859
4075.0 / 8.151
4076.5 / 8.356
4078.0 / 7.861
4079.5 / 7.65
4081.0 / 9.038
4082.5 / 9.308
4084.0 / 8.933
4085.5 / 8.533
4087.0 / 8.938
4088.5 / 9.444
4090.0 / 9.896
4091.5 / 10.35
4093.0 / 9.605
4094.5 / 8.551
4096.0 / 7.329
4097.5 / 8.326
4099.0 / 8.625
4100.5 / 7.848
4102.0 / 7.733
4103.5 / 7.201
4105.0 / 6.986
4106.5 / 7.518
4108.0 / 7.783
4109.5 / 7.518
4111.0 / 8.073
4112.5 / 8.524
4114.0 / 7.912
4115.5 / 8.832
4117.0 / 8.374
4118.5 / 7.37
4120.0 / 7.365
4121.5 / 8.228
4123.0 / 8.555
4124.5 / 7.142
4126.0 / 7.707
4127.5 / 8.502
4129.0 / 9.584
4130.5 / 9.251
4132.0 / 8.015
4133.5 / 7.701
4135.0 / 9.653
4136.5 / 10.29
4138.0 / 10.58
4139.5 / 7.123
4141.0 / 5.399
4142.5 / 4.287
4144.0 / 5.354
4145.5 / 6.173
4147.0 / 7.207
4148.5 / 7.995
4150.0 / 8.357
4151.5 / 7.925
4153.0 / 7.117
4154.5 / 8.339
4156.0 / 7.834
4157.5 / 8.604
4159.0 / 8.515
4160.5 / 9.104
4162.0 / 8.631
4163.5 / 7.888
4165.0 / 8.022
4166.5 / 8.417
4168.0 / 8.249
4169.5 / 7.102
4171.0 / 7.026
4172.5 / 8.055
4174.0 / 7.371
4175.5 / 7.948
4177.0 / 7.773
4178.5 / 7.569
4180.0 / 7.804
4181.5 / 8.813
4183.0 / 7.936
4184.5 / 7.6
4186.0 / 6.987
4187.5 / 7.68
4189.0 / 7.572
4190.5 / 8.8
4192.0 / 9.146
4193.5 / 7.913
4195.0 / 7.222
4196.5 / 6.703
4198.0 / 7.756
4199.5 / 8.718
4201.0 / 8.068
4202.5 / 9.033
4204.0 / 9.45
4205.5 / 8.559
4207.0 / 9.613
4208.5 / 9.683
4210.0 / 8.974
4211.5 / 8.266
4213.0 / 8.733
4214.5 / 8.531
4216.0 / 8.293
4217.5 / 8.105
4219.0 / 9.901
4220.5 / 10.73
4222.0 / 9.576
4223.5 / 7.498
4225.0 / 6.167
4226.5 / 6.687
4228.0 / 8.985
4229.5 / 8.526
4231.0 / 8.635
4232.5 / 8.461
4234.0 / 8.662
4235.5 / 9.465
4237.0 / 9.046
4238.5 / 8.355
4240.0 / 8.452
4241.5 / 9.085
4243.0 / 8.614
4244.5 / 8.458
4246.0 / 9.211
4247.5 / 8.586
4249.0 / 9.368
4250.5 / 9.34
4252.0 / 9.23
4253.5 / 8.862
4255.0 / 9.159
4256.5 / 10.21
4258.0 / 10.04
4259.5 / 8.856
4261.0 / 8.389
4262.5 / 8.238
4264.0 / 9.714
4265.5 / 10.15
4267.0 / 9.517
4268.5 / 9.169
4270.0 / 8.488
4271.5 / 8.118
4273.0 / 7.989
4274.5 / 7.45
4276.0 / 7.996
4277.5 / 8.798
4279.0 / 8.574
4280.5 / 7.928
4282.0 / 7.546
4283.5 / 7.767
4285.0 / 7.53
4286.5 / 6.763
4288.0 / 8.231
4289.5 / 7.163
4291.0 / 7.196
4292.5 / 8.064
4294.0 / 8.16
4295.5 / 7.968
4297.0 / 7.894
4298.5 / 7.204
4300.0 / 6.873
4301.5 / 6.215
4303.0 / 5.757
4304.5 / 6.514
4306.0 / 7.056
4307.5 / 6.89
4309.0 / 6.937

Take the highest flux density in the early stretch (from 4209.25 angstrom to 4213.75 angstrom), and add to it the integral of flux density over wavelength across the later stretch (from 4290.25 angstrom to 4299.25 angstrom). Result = 79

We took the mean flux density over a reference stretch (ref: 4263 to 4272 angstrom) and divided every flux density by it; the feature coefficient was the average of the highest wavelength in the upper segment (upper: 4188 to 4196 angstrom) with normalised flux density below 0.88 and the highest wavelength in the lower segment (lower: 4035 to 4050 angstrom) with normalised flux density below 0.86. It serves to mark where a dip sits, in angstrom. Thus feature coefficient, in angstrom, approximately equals 4120.0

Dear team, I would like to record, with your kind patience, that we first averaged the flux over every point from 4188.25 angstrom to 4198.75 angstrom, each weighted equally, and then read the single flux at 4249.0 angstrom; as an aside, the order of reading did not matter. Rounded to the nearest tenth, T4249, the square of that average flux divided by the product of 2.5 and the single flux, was 2.6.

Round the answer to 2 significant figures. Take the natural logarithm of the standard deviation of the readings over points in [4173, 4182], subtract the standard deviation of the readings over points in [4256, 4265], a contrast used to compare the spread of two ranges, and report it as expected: -1.6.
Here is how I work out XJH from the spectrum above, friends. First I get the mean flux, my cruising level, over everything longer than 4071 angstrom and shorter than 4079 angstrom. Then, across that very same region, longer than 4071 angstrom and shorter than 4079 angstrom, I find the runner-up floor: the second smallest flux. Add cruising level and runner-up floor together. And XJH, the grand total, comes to 15.9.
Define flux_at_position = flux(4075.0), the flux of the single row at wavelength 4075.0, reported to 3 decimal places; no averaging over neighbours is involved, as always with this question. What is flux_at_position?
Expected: 8.151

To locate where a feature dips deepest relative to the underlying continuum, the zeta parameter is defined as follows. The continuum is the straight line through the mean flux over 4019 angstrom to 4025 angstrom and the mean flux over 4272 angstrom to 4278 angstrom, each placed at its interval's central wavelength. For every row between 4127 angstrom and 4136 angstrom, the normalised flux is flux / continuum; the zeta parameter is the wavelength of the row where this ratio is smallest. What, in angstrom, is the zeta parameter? 4133.5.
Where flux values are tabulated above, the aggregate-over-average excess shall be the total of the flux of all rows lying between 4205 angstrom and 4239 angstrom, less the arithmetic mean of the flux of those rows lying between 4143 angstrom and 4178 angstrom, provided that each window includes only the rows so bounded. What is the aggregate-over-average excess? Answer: 192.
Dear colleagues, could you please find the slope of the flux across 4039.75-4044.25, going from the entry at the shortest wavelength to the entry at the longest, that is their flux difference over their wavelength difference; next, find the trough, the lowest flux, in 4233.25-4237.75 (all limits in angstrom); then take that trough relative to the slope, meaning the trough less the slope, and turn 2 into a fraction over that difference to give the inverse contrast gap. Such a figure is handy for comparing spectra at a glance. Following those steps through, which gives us 0.22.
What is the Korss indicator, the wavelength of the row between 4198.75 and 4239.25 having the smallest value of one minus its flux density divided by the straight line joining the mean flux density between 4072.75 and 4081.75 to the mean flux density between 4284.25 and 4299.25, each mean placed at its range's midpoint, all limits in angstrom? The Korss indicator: 4220.5 angstrom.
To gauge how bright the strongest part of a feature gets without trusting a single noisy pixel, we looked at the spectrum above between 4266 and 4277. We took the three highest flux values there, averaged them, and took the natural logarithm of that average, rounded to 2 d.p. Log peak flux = 2.20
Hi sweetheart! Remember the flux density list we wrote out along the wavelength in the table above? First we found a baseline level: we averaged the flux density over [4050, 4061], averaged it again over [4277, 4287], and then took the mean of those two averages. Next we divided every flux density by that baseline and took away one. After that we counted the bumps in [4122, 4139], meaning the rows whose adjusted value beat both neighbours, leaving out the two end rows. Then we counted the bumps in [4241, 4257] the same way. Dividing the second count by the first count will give 2.0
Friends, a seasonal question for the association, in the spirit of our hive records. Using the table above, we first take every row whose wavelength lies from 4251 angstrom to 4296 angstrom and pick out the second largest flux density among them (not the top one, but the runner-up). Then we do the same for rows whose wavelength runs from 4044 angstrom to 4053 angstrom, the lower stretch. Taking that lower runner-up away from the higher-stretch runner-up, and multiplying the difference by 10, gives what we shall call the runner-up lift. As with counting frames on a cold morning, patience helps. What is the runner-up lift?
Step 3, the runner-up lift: 10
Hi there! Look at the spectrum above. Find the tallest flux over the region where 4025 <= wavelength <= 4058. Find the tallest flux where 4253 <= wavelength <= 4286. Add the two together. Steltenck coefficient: 19.6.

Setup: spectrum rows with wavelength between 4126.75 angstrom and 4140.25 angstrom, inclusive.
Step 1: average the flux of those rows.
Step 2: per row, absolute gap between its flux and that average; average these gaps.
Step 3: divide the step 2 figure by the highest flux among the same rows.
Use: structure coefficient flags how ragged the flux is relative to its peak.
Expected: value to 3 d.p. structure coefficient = 0.095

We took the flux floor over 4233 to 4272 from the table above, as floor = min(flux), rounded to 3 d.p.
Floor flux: 8.118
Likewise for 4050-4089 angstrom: 6.258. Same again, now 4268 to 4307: 5.757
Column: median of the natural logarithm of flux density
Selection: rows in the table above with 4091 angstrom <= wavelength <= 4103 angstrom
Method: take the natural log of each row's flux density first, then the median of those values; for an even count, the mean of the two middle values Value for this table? 2.13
